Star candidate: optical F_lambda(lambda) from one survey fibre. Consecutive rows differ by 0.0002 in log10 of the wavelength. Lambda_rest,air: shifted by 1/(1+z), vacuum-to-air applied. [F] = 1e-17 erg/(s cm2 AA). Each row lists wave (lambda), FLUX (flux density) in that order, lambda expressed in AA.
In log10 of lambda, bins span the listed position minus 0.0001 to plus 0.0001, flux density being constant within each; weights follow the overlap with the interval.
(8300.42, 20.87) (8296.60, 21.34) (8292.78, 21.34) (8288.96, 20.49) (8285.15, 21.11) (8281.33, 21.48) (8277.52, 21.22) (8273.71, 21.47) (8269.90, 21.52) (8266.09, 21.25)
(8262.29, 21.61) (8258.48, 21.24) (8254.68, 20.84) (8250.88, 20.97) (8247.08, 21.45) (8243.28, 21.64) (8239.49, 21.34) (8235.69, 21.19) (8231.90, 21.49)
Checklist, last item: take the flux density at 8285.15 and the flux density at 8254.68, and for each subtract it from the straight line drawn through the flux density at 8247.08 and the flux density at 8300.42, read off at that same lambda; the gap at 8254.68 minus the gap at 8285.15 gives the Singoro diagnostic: 0.6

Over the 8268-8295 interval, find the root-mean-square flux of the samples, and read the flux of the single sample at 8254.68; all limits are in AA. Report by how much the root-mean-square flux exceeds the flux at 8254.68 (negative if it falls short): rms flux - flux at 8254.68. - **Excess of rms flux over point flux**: 0.4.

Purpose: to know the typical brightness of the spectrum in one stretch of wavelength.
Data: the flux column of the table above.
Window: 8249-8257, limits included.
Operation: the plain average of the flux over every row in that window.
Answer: 20.9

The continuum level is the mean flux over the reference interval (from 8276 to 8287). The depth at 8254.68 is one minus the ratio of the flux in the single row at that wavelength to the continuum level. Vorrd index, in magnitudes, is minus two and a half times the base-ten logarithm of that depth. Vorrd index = 4.2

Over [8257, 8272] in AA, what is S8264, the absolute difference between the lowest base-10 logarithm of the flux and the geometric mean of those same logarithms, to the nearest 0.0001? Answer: 0.0033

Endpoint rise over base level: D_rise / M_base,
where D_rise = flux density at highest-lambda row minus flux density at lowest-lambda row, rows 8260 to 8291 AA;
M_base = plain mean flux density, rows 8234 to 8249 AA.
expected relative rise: -0.052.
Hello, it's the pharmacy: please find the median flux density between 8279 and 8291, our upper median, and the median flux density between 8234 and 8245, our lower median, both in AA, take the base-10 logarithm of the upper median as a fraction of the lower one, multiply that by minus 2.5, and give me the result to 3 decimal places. 0.012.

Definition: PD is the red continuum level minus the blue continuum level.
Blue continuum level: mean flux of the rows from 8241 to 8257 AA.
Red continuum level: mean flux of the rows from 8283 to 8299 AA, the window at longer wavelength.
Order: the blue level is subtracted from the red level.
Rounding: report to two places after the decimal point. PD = -0.16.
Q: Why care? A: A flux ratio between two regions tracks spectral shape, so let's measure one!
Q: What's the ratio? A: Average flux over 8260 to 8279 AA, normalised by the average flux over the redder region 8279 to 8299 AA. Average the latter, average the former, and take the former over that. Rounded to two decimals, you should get 1.01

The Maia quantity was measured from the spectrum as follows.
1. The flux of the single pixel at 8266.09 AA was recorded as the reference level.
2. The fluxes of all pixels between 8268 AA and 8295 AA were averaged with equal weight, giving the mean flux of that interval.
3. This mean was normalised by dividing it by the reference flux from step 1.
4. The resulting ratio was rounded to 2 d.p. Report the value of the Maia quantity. 1.00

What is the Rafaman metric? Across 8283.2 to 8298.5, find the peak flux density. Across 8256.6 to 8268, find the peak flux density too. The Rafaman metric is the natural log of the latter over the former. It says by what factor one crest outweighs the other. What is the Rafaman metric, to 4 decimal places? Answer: 0.0126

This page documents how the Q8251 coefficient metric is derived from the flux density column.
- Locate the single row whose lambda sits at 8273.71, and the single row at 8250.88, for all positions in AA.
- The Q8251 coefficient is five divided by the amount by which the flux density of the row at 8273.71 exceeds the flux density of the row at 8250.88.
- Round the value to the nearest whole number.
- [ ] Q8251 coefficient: 10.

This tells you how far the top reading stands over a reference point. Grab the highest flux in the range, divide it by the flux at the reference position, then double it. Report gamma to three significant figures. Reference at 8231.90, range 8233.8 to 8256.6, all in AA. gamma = 2.01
